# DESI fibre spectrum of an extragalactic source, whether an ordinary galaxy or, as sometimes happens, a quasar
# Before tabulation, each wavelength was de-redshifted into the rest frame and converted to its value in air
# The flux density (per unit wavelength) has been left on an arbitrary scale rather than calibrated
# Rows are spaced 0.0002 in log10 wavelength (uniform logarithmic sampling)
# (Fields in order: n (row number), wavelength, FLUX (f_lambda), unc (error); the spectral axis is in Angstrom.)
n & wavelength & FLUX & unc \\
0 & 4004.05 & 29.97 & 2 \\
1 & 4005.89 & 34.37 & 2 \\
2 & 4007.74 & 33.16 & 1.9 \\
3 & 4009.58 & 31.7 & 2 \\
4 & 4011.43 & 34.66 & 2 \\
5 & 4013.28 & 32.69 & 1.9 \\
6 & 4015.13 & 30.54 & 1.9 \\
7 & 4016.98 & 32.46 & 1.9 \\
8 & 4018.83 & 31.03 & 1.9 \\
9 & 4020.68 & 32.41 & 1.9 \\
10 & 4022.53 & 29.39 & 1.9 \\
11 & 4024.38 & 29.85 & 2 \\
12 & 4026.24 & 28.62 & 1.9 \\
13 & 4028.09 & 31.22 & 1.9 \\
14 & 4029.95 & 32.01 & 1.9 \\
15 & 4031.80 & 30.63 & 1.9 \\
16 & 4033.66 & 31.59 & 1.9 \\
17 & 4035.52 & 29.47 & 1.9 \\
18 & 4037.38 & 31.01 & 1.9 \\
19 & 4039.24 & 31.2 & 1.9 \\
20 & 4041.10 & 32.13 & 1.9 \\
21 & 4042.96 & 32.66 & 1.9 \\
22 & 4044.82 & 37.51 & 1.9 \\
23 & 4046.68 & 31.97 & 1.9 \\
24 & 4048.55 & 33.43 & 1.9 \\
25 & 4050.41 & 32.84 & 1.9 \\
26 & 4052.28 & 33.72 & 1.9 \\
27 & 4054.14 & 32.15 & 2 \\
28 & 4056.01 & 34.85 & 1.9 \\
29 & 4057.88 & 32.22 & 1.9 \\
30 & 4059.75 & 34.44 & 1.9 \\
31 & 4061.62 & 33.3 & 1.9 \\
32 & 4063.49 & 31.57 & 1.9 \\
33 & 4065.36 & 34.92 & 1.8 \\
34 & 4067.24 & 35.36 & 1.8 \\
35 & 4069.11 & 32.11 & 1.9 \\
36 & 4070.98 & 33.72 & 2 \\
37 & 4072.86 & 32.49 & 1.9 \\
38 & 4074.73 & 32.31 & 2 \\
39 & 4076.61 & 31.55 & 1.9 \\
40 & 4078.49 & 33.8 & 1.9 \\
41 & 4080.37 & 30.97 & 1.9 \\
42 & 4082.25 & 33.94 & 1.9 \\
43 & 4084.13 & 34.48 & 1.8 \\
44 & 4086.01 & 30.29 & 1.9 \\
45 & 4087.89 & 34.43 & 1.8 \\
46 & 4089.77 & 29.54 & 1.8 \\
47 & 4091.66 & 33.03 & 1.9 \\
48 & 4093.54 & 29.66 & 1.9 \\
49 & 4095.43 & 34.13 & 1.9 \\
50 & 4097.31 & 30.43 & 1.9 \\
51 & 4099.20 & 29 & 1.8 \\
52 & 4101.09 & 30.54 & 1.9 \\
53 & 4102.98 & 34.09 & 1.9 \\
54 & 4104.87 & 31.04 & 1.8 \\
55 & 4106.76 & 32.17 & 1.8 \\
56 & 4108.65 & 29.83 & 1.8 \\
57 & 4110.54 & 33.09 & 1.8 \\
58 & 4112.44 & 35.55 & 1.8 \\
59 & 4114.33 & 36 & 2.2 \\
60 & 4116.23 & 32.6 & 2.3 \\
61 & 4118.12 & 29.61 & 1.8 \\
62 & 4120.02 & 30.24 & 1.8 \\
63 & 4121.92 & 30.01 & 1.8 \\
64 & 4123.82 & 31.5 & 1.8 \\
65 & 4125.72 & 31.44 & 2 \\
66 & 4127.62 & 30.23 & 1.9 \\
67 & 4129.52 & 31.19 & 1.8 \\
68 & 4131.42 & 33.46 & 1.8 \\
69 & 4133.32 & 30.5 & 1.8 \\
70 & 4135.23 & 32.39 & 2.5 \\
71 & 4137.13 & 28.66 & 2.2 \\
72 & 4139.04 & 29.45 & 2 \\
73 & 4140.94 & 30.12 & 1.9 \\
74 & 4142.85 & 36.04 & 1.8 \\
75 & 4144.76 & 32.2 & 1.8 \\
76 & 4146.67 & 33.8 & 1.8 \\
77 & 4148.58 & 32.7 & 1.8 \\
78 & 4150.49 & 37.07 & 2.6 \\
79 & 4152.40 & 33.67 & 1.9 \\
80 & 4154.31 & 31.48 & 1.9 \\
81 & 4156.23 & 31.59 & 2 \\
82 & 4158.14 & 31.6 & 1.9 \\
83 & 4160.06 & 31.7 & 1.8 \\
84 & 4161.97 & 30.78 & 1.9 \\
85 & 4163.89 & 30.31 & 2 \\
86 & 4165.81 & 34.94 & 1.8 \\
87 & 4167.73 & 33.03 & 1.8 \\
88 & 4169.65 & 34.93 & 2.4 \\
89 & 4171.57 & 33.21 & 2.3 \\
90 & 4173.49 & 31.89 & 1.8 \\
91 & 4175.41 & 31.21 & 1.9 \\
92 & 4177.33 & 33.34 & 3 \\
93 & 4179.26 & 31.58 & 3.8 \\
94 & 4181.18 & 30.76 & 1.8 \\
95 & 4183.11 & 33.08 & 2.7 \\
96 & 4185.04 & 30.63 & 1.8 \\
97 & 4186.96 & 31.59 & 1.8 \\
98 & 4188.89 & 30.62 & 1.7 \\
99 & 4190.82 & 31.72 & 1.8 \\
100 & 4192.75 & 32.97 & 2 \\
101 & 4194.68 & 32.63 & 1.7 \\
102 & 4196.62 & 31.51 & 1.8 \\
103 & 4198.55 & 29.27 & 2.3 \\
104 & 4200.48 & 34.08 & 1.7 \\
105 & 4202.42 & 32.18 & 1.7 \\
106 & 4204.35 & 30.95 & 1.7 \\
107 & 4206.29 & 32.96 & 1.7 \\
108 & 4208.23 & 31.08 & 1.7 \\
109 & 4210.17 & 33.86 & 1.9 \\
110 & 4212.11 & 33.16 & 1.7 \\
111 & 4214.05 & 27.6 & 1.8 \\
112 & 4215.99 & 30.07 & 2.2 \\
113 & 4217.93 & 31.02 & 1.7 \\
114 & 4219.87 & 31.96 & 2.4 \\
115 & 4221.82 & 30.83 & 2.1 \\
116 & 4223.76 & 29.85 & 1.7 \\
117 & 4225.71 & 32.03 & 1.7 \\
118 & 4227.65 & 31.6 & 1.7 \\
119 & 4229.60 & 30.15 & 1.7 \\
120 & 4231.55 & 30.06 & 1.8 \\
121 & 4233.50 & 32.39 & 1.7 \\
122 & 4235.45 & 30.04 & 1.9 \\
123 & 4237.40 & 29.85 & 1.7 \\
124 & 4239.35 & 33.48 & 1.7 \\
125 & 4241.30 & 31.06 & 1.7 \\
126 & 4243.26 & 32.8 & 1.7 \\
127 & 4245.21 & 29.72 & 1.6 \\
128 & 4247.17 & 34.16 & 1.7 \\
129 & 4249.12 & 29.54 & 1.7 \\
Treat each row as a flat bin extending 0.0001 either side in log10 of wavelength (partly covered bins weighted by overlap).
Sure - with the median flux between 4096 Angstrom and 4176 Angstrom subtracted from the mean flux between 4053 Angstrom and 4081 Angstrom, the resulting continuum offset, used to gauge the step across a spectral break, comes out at 1.5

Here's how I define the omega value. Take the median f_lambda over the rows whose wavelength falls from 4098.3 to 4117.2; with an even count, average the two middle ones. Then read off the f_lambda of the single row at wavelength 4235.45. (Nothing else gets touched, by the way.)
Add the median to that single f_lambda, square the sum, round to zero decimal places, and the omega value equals 3897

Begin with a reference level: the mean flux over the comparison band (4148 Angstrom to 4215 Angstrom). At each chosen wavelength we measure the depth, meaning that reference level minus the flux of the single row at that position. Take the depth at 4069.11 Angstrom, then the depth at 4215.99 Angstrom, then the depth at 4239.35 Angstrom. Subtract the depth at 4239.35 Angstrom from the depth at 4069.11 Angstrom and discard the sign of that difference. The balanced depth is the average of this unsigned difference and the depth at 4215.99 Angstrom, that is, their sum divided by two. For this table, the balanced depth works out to 1.73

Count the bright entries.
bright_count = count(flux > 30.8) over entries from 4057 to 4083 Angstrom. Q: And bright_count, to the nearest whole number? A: 14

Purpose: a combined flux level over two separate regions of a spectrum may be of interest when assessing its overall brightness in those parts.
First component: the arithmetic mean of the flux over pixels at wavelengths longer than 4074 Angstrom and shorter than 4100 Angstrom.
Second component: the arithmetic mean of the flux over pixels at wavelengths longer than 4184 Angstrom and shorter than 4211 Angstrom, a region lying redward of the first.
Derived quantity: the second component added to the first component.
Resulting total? 63.8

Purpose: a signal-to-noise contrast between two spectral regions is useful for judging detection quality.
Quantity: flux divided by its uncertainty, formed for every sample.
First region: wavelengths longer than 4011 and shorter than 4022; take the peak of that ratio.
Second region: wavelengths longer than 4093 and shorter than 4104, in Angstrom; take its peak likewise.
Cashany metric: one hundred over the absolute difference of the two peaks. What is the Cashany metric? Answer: 158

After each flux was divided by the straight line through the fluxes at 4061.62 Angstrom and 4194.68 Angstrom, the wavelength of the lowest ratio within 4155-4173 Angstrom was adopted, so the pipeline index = 4163.89 Angstrom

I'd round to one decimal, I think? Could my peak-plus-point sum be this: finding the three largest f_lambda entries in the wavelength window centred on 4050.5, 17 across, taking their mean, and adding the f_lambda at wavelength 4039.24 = 66.6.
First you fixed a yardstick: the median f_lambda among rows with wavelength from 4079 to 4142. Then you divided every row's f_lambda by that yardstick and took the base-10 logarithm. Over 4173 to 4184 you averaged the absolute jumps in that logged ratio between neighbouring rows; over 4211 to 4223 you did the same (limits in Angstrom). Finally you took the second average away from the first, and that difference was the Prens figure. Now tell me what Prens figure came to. -0.011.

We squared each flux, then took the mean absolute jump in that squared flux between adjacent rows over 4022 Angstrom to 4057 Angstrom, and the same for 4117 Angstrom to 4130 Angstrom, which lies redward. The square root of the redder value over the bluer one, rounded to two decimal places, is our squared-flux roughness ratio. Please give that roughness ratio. 0.65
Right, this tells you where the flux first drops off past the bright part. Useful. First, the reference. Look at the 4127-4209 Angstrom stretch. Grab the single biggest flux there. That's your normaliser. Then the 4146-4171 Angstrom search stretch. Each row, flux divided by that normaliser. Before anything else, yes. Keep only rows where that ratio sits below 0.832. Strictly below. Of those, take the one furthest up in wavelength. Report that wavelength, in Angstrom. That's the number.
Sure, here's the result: 4163.89 Angstrom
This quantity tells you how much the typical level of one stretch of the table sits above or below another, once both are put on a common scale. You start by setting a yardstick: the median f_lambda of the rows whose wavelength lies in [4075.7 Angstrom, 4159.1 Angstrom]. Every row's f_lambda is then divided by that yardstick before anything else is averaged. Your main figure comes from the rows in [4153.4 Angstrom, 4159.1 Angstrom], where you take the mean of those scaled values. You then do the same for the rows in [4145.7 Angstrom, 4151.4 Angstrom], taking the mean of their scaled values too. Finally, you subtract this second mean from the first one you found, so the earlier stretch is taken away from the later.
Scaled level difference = -0.094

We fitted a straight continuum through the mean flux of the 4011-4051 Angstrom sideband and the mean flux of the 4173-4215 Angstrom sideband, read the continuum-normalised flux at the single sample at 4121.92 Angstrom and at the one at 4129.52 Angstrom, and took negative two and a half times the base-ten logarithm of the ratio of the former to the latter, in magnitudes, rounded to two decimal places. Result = 0.04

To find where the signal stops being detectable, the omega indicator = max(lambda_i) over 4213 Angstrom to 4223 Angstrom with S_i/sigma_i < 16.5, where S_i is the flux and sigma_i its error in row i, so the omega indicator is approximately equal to 4221.82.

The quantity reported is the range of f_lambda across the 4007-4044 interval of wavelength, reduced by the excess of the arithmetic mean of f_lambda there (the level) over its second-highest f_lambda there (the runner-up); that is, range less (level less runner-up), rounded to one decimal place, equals 7.8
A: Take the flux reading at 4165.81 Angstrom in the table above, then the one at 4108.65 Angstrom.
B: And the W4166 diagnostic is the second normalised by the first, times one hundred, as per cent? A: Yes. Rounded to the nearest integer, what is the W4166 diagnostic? 85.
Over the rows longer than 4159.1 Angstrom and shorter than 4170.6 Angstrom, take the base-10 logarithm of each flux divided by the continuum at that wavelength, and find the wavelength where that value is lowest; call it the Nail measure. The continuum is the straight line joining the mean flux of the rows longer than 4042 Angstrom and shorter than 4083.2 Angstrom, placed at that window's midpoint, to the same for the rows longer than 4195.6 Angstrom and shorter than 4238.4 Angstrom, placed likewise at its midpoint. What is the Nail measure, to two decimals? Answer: 4163.89 Angstrom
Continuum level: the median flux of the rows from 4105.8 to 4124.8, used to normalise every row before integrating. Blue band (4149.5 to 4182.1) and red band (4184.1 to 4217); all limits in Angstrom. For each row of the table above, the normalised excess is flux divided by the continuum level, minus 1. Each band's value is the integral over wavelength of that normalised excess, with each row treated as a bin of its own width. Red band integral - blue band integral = -1.0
